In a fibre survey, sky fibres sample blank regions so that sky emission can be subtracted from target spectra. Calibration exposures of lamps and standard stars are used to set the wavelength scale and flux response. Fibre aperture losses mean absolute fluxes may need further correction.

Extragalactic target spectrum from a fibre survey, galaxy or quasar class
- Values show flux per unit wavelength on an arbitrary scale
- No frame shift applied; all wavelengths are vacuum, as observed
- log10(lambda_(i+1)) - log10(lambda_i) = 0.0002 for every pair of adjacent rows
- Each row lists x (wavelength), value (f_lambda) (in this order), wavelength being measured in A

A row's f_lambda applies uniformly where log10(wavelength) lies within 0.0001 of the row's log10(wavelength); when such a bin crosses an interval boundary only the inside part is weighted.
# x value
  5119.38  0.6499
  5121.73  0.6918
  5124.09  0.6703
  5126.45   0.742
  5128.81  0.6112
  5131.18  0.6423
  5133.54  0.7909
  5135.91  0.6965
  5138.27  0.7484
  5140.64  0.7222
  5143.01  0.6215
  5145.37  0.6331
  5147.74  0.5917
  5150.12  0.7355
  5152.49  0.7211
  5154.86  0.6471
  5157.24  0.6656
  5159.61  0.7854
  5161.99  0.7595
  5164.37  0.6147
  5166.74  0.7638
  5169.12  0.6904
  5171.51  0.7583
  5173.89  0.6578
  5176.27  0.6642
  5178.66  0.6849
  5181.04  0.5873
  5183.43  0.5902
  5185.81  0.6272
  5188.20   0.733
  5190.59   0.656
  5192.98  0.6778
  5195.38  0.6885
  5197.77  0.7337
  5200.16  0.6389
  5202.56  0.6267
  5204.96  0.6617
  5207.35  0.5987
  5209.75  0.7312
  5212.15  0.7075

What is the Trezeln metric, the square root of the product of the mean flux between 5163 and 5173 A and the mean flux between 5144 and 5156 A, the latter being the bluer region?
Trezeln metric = 0.686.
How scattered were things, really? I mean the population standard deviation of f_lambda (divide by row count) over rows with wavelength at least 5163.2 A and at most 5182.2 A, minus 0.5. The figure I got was -0.442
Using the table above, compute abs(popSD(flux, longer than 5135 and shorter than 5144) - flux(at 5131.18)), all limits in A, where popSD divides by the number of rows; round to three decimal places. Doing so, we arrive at 0.595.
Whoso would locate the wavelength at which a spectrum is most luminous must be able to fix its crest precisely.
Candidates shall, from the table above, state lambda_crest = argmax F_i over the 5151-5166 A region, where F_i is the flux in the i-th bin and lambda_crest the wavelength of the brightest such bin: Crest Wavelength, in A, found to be 5159.61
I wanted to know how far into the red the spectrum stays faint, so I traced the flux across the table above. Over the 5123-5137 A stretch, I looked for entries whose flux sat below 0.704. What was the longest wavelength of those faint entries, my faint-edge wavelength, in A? 5135.91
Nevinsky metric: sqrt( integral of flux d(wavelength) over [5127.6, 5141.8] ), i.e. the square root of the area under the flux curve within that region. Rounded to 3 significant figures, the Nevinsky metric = 3.16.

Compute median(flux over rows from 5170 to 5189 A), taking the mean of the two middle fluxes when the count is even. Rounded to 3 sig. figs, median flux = 0.661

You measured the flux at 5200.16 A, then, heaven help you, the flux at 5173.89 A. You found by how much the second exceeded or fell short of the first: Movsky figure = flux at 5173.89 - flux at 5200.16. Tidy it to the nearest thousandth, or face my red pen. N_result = 0.019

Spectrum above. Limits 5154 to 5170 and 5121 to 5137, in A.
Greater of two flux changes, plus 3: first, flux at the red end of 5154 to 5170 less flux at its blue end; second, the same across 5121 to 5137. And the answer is 3.04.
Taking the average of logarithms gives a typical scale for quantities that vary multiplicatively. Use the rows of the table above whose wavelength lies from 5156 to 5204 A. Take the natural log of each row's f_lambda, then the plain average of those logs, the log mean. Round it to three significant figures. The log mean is -0.389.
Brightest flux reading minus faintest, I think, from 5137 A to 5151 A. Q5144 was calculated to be 0.157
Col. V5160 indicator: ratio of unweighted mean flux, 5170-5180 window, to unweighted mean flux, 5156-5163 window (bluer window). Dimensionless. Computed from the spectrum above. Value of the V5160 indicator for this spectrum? 0.94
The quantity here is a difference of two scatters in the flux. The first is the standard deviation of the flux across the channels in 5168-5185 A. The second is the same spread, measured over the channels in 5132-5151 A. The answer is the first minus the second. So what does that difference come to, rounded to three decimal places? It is -0.010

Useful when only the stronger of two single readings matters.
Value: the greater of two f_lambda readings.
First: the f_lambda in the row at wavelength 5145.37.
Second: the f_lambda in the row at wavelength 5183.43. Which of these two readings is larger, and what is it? 0.633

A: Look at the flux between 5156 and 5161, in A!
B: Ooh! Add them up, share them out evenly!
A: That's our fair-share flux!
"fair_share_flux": 0.726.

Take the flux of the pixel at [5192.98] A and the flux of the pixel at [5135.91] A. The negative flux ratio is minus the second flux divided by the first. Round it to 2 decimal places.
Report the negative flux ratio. -1.03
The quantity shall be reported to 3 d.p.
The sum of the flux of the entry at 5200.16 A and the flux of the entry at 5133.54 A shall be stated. 1.430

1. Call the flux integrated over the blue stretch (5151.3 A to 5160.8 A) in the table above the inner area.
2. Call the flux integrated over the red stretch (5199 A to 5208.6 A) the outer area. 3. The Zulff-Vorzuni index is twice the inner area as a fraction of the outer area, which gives 2.21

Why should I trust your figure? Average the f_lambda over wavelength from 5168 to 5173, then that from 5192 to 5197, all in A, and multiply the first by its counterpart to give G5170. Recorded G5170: 0.49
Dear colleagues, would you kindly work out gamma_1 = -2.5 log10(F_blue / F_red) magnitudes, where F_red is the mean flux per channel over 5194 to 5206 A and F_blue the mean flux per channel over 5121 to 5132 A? -0.003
